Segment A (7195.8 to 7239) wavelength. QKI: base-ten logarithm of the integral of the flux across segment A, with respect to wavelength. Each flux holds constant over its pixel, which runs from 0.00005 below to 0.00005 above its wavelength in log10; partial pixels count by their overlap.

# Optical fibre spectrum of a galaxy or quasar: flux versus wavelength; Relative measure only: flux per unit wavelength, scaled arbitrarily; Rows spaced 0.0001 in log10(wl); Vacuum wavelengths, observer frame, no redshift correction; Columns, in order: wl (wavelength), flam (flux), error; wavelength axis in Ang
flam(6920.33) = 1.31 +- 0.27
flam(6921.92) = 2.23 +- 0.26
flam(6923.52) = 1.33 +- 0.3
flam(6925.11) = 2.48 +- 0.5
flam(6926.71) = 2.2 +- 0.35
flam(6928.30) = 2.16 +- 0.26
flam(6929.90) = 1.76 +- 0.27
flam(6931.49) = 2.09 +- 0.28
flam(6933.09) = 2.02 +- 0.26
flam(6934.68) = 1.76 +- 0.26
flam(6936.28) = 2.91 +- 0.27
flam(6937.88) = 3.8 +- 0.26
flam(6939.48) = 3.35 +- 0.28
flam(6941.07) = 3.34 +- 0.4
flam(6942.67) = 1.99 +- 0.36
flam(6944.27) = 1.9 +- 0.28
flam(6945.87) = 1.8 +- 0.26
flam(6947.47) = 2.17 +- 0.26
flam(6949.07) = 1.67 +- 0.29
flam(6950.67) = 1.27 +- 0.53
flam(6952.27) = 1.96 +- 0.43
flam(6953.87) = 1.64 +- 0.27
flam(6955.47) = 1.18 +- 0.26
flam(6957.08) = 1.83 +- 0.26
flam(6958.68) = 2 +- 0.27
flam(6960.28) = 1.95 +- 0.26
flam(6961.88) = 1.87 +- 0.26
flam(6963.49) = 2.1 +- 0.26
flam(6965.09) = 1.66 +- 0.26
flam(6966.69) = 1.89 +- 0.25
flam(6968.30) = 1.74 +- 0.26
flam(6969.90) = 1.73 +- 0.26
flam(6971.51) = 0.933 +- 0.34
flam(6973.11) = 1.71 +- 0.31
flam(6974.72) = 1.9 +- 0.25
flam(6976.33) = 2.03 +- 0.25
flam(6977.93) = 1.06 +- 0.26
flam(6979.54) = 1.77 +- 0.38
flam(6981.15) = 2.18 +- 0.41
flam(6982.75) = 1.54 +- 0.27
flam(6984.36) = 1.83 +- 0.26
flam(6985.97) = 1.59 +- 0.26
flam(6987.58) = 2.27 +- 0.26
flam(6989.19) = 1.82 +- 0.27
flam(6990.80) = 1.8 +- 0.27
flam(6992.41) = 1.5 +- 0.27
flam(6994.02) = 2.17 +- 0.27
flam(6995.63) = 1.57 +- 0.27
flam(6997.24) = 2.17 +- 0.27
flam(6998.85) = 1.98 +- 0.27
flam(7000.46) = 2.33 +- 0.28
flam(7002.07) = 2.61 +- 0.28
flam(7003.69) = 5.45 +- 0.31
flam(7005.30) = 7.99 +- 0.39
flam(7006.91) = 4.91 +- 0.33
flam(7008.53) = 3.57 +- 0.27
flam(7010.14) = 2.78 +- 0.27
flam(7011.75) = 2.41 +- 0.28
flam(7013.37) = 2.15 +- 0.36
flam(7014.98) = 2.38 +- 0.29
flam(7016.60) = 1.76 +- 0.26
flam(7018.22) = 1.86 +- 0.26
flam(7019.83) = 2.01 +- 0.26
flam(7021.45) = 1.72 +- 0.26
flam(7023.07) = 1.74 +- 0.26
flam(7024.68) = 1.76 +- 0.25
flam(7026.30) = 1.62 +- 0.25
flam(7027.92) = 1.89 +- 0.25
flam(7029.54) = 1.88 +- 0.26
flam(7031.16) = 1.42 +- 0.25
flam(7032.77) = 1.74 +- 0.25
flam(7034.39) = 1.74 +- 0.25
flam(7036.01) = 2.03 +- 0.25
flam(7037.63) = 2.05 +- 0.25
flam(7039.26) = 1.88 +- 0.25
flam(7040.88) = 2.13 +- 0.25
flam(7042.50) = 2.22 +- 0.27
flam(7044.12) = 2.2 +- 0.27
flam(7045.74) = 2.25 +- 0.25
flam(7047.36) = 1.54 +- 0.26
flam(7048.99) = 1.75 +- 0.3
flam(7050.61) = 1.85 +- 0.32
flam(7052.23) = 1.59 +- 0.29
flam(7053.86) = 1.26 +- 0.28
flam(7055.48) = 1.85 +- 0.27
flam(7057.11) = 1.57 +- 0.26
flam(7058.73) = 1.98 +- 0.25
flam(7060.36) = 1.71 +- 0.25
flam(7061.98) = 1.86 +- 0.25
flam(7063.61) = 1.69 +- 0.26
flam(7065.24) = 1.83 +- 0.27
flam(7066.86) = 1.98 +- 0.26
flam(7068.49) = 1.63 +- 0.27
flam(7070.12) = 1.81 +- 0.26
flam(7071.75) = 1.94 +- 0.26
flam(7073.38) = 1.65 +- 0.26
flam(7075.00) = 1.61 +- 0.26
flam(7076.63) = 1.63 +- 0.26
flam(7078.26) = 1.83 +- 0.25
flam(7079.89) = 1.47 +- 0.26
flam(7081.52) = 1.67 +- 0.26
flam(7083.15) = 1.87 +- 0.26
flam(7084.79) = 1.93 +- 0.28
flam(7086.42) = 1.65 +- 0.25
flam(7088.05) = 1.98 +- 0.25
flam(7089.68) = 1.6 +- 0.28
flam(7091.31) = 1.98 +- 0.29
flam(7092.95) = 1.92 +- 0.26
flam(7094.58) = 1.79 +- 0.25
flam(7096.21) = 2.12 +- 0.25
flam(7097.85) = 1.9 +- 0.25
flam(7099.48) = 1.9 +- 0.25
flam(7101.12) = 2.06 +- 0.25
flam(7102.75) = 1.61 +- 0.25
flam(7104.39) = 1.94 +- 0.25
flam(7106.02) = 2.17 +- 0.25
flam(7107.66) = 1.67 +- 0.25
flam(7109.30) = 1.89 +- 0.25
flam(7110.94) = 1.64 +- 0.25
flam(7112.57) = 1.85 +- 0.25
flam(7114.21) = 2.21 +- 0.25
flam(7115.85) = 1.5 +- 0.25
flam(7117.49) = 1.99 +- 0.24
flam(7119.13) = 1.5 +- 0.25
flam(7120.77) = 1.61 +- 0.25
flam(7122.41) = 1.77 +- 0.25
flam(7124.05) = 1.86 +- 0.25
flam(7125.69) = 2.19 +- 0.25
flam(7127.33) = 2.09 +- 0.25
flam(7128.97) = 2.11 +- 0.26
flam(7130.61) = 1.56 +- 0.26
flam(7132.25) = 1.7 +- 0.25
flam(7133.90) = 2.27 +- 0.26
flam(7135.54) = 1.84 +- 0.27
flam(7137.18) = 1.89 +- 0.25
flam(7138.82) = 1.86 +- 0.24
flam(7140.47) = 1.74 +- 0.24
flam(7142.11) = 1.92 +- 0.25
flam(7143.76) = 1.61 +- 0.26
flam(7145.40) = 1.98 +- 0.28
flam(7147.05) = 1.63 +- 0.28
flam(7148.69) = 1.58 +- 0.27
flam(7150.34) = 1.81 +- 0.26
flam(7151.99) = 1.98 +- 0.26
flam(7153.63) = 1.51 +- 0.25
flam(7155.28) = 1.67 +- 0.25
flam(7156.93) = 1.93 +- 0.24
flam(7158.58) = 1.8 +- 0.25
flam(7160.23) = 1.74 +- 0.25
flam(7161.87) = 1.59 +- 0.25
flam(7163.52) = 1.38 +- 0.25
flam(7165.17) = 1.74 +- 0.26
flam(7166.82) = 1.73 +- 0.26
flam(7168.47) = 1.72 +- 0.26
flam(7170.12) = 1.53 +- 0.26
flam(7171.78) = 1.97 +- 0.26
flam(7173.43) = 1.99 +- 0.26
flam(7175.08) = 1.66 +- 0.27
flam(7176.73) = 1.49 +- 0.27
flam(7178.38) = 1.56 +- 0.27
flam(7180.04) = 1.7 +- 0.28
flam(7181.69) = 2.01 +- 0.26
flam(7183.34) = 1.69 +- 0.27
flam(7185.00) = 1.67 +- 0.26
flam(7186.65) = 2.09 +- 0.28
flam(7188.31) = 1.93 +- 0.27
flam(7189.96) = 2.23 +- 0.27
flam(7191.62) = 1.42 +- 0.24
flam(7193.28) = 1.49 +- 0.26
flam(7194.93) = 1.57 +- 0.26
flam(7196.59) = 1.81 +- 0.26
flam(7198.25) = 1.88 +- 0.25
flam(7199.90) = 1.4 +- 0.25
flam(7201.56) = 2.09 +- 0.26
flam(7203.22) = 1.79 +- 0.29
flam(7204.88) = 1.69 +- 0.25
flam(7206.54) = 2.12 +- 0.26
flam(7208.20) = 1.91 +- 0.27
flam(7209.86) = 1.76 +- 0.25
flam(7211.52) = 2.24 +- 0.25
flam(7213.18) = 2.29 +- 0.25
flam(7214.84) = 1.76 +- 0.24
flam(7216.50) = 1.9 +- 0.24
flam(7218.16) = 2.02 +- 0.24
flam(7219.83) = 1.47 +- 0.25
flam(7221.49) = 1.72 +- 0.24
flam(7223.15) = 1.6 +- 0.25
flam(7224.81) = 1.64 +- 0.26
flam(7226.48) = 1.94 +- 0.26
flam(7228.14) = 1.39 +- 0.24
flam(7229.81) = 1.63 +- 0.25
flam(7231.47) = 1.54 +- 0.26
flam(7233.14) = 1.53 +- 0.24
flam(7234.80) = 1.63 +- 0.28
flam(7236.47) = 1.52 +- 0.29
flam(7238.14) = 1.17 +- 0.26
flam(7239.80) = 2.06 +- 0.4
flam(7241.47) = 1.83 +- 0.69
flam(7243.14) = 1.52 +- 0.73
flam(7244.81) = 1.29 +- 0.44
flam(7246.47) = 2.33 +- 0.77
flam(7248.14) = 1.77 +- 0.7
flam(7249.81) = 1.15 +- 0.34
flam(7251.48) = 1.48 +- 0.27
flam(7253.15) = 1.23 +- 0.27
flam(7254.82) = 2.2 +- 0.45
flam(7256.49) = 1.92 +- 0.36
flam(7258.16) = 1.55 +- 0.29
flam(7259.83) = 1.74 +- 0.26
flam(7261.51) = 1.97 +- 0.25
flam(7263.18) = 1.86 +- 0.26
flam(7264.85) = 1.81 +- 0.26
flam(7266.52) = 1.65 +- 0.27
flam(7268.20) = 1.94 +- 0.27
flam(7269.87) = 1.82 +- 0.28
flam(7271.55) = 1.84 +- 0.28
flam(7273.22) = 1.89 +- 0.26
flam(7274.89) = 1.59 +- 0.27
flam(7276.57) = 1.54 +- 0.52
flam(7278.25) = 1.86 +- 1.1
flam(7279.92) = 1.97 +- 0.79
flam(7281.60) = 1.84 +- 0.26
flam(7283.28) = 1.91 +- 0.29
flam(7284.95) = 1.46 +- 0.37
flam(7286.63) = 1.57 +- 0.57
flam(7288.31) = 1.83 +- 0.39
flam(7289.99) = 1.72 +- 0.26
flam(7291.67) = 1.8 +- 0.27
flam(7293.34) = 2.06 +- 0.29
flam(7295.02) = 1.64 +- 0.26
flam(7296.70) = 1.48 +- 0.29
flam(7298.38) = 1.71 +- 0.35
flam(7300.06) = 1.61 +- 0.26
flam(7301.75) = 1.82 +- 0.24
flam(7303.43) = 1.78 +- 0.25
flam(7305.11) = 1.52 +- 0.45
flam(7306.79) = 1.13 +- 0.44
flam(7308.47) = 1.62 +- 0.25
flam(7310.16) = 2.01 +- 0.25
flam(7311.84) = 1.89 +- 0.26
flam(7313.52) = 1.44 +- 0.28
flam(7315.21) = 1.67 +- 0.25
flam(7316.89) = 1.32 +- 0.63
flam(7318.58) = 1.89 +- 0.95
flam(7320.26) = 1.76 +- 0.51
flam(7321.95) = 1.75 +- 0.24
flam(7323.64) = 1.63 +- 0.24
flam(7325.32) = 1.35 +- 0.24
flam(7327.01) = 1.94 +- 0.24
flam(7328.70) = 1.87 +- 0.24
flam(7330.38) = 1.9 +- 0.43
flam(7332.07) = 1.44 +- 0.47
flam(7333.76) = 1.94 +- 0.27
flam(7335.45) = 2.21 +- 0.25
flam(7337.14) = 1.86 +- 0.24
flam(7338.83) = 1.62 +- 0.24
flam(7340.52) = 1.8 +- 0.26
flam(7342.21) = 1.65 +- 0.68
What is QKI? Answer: 1.88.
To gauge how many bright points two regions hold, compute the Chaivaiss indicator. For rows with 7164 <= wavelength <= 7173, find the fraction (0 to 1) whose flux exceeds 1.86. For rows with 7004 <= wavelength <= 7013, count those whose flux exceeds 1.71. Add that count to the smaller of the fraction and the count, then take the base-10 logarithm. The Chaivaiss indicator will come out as 0.72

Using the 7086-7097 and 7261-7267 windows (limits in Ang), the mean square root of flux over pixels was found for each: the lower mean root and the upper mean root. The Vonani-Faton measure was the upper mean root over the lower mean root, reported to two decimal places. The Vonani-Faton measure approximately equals 0.99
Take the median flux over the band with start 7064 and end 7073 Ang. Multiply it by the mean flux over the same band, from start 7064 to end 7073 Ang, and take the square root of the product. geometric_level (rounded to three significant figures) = 1.83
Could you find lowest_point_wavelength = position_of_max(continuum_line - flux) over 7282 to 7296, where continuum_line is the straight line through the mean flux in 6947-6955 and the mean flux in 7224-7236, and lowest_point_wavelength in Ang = 7284.95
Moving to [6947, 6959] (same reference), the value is 6955.47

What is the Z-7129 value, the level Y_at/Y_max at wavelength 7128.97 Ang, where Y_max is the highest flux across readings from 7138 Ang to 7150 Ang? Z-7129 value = 1.07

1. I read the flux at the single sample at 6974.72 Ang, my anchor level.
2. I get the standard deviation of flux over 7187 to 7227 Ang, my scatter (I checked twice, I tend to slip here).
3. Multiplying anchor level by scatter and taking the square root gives 0.70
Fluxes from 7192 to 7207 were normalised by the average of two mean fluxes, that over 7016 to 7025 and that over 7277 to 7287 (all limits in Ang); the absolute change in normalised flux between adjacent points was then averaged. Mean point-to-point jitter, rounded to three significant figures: 0.167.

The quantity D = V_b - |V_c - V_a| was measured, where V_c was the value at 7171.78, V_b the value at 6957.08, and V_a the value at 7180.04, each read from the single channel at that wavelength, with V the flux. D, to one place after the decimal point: 1.6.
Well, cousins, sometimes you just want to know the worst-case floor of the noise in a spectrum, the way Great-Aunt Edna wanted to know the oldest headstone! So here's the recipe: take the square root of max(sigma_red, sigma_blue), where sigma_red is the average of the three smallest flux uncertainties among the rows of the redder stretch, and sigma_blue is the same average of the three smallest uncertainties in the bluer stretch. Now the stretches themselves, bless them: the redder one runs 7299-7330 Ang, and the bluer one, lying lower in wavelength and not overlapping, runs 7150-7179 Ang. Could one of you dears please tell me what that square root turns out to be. 0.497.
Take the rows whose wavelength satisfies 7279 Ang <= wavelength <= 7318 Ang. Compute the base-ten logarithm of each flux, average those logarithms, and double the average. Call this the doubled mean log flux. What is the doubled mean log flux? 0.45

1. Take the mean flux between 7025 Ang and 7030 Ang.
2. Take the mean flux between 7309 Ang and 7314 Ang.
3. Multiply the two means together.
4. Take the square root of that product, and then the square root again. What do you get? 1.34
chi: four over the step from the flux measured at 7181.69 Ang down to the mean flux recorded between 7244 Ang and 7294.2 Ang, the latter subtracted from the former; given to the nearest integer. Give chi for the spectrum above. 16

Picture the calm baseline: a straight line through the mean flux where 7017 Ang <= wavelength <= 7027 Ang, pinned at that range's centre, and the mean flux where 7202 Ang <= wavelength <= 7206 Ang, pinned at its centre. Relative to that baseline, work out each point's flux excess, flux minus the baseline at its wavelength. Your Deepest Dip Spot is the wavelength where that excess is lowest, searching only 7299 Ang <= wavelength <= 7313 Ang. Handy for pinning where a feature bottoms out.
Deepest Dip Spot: 7306.79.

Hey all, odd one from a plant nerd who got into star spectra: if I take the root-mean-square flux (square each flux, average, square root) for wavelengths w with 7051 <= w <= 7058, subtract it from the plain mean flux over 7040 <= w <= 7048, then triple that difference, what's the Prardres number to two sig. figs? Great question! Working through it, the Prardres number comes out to 1.5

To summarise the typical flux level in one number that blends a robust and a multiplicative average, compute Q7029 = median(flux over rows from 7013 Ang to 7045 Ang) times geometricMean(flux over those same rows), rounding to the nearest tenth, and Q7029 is 3.6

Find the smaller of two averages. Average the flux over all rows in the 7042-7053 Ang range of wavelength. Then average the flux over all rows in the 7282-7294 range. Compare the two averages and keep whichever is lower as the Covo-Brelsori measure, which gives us 1.764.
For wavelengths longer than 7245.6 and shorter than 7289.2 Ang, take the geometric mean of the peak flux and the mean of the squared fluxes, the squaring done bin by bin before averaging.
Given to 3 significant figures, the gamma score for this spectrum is 2.71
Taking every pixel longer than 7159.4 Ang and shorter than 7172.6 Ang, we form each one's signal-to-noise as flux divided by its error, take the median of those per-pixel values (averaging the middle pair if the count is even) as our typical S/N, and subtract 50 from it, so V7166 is -43.4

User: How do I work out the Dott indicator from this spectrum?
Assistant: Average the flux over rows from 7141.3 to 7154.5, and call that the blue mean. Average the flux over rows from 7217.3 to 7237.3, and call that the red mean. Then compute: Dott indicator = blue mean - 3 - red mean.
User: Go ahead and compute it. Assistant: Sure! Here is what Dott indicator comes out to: -2.88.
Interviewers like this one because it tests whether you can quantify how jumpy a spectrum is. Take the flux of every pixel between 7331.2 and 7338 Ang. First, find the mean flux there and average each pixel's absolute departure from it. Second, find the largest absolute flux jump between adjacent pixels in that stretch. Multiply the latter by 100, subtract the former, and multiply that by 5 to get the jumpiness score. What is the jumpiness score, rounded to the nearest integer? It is 249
